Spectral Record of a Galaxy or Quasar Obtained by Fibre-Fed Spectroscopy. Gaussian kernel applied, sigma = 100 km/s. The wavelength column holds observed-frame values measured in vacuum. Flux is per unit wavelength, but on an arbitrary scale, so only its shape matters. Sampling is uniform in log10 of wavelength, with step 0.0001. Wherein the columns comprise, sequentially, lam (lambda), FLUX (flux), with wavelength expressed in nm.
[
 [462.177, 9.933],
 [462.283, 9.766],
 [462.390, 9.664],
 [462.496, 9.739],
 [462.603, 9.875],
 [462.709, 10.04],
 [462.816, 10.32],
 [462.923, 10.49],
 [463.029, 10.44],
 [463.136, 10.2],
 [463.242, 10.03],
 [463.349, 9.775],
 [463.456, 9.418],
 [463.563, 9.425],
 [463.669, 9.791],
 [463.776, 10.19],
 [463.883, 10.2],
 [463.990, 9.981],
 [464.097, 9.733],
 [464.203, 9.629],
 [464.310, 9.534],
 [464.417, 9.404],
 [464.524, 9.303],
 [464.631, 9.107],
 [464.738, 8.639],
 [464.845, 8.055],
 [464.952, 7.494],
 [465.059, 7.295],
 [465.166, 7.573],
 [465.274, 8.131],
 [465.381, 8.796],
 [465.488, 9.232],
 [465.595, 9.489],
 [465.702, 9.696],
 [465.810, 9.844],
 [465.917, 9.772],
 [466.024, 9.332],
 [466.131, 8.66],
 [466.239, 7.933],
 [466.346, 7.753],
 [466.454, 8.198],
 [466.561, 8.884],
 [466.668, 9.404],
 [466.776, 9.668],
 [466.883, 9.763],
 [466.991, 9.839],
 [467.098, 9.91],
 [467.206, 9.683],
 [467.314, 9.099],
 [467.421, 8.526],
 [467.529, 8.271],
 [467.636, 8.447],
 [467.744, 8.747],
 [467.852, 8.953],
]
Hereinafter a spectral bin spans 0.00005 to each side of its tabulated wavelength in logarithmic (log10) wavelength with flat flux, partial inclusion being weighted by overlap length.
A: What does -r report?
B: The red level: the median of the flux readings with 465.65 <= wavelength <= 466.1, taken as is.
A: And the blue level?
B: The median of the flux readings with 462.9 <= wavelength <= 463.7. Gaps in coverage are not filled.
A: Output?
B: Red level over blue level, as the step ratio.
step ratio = 0.98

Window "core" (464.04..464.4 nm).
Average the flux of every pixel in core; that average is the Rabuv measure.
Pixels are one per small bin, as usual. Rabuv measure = 9.6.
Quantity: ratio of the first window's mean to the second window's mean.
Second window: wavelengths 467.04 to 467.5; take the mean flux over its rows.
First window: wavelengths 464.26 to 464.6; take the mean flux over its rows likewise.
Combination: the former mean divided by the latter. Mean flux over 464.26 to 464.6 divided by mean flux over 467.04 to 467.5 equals 1.01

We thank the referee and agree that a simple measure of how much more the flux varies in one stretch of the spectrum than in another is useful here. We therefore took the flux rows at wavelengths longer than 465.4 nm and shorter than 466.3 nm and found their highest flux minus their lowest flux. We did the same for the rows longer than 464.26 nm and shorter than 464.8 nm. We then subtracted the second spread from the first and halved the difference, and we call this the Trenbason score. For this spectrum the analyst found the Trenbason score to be 0.5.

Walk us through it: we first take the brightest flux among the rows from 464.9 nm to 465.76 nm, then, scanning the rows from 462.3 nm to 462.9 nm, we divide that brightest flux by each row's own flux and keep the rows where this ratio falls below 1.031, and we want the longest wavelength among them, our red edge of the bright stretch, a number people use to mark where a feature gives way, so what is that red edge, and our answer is 462.816 nm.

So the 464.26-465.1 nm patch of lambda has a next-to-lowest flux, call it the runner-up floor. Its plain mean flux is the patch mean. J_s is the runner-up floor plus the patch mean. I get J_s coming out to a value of 16.1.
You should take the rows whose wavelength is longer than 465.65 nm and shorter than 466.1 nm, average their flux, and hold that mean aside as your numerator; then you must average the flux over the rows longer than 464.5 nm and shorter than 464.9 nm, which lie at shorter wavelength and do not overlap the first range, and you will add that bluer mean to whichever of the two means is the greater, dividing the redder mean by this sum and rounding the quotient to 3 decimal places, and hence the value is 0.524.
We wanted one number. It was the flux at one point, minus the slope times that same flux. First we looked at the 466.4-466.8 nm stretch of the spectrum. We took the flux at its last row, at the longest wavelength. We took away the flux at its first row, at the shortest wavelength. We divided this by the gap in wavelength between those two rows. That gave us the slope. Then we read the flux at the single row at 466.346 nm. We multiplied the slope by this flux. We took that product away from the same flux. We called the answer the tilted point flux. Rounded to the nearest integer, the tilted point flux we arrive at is -28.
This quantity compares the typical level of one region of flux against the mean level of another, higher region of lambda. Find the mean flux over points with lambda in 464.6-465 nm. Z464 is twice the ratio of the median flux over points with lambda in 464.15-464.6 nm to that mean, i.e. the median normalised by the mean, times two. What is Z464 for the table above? 2.3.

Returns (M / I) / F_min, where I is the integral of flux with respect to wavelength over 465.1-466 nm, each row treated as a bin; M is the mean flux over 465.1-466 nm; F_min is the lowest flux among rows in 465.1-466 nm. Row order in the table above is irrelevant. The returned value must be 0.15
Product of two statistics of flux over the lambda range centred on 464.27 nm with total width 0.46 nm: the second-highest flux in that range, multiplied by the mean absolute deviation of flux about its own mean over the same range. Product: 1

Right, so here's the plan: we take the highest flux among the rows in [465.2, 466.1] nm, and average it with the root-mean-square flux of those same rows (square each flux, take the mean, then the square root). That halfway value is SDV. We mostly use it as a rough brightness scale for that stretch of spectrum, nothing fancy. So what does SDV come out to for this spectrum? 9.6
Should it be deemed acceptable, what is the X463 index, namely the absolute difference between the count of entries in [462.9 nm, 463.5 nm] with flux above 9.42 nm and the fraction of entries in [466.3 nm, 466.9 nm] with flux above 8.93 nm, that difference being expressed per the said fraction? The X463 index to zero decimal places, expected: 9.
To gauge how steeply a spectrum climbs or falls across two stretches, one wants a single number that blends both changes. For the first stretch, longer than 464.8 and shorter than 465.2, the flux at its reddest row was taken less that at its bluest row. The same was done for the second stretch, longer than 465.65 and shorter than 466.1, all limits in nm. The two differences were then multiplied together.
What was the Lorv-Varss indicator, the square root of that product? 0.42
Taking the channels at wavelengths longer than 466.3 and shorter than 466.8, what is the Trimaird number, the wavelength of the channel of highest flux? 466.776 nm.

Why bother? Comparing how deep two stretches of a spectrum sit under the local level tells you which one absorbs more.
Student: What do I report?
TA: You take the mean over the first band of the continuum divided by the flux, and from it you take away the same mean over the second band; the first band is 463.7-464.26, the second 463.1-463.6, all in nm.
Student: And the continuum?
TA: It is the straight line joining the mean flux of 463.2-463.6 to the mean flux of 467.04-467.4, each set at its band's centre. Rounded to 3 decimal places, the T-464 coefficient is -0.020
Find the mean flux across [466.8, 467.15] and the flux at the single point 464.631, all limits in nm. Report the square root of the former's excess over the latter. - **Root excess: 0.85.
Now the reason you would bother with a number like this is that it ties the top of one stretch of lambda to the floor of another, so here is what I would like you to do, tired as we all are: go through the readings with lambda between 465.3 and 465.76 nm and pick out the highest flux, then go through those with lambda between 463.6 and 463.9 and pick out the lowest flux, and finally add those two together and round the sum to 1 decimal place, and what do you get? 19.5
